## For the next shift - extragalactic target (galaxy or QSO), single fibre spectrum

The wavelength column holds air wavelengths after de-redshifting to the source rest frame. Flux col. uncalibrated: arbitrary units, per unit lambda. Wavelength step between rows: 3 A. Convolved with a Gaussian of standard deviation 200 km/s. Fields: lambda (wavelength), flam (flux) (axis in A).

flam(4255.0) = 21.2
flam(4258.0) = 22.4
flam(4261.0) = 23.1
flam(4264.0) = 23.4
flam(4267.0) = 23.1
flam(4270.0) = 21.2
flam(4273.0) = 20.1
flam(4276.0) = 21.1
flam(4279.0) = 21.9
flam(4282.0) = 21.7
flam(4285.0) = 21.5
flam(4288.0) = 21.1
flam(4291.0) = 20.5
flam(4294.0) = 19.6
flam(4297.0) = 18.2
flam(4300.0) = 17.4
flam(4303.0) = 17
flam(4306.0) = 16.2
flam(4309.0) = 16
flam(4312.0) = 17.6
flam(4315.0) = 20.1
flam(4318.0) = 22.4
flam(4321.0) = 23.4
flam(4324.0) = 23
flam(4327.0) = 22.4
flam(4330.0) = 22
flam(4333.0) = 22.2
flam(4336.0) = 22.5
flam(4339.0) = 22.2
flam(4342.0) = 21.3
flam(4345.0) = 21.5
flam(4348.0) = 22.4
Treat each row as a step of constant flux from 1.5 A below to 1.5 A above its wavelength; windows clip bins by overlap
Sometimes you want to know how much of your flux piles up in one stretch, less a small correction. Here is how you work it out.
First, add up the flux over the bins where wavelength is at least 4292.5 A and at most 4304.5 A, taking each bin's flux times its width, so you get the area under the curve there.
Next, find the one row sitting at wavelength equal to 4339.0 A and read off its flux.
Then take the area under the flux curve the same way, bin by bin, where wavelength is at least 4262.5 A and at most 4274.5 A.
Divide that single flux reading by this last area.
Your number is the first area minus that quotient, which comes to 217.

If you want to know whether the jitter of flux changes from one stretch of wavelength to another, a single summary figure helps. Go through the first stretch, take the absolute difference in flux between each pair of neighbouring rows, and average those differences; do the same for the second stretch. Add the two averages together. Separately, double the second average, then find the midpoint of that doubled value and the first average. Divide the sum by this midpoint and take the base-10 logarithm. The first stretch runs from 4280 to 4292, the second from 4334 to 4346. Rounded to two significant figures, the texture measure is 0.11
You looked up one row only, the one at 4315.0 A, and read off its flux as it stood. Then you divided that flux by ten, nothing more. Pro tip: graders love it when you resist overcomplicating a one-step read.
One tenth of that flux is 2.01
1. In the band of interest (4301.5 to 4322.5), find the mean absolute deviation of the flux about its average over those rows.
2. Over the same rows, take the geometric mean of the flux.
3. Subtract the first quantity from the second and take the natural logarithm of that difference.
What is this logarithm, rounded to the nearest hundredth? 2.78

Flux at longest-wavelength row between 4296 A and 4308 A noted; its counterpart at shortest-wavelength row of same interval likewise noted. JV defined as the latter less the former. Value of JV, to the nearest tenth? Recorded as 2.0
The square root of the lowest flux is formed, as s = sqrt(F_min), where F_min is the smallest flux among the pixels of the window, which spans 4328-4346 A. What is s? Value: 4.6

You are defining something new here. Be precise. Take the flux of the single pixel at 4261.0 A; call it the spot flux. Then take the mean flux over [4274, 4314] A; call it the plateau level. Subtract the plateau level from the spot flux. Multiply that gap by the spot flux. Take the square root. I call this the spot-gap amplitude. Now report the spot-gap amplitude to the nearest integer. 9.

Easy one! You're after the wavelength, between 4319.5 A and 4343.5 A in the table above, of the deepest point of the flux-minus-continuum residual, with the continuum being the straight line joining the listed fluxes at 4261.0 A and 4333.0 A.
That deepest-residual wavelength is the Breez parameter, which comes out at 4342.0 A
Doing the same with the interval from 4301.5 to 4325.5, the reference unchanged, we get 4309.0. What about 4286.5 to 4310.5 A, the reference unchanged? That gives 4309.0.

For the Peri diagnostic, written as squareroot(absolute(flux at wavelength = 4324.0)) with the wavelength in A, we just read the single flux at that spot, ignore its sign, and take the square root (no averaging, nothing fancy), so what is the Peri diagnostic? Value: 4.8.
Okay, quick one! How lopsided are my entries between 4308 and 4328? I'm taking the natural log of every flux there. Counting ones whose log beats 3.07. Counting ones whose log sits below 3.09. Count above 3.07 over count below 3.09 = 1.3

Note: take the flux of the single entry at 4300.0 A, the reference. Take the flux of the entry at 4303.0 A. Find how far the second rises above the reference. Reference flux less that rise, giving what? 18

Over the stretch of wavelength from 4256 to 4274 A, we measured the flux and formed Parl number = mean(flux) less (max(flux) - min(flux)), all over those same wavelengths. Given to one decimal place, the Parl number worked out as 18.9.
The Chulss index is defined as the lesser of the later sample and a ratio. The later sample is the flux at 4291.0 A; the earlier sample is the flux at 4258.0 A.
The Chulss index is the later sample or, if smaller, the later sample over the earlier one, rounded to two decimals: 0.92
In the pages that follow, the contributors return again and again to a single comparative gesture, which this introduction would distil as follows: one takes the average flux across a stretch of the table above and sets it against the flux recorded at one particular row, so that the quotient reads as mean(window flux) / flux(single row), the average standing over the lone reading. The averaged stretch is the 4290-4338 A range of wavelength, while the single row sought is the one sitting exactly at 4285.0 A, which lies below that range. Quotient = 0.93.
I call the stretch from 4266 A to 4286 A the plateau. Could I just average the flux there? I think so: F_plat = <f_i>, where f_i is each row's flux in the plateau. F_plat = 21.5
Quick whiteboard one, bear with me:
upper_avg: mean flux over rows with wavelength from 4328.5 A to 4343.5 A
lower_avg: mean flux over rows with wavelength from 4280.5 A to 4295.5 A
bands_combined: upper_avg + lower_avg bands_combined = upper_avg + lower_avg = 42.9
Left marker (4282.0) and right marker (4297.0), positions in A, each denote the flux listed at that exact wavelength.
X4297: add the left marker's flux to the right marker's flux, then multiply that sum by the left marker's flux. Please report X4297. 866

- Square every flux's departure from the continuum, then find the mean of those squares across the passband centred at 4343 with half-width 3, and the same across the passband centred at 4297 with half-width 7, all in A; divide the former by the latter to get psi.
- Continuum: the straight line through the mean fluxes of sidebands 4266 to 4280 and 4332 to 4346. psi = 0.0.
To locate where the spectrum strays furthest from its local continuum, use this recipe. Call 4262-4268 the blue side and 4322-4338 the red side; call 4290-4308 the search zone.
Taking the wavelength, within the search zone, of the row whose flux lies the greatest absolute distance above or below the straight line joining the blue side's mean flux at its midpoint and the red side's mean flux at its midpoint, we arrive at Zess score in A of 4306.0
